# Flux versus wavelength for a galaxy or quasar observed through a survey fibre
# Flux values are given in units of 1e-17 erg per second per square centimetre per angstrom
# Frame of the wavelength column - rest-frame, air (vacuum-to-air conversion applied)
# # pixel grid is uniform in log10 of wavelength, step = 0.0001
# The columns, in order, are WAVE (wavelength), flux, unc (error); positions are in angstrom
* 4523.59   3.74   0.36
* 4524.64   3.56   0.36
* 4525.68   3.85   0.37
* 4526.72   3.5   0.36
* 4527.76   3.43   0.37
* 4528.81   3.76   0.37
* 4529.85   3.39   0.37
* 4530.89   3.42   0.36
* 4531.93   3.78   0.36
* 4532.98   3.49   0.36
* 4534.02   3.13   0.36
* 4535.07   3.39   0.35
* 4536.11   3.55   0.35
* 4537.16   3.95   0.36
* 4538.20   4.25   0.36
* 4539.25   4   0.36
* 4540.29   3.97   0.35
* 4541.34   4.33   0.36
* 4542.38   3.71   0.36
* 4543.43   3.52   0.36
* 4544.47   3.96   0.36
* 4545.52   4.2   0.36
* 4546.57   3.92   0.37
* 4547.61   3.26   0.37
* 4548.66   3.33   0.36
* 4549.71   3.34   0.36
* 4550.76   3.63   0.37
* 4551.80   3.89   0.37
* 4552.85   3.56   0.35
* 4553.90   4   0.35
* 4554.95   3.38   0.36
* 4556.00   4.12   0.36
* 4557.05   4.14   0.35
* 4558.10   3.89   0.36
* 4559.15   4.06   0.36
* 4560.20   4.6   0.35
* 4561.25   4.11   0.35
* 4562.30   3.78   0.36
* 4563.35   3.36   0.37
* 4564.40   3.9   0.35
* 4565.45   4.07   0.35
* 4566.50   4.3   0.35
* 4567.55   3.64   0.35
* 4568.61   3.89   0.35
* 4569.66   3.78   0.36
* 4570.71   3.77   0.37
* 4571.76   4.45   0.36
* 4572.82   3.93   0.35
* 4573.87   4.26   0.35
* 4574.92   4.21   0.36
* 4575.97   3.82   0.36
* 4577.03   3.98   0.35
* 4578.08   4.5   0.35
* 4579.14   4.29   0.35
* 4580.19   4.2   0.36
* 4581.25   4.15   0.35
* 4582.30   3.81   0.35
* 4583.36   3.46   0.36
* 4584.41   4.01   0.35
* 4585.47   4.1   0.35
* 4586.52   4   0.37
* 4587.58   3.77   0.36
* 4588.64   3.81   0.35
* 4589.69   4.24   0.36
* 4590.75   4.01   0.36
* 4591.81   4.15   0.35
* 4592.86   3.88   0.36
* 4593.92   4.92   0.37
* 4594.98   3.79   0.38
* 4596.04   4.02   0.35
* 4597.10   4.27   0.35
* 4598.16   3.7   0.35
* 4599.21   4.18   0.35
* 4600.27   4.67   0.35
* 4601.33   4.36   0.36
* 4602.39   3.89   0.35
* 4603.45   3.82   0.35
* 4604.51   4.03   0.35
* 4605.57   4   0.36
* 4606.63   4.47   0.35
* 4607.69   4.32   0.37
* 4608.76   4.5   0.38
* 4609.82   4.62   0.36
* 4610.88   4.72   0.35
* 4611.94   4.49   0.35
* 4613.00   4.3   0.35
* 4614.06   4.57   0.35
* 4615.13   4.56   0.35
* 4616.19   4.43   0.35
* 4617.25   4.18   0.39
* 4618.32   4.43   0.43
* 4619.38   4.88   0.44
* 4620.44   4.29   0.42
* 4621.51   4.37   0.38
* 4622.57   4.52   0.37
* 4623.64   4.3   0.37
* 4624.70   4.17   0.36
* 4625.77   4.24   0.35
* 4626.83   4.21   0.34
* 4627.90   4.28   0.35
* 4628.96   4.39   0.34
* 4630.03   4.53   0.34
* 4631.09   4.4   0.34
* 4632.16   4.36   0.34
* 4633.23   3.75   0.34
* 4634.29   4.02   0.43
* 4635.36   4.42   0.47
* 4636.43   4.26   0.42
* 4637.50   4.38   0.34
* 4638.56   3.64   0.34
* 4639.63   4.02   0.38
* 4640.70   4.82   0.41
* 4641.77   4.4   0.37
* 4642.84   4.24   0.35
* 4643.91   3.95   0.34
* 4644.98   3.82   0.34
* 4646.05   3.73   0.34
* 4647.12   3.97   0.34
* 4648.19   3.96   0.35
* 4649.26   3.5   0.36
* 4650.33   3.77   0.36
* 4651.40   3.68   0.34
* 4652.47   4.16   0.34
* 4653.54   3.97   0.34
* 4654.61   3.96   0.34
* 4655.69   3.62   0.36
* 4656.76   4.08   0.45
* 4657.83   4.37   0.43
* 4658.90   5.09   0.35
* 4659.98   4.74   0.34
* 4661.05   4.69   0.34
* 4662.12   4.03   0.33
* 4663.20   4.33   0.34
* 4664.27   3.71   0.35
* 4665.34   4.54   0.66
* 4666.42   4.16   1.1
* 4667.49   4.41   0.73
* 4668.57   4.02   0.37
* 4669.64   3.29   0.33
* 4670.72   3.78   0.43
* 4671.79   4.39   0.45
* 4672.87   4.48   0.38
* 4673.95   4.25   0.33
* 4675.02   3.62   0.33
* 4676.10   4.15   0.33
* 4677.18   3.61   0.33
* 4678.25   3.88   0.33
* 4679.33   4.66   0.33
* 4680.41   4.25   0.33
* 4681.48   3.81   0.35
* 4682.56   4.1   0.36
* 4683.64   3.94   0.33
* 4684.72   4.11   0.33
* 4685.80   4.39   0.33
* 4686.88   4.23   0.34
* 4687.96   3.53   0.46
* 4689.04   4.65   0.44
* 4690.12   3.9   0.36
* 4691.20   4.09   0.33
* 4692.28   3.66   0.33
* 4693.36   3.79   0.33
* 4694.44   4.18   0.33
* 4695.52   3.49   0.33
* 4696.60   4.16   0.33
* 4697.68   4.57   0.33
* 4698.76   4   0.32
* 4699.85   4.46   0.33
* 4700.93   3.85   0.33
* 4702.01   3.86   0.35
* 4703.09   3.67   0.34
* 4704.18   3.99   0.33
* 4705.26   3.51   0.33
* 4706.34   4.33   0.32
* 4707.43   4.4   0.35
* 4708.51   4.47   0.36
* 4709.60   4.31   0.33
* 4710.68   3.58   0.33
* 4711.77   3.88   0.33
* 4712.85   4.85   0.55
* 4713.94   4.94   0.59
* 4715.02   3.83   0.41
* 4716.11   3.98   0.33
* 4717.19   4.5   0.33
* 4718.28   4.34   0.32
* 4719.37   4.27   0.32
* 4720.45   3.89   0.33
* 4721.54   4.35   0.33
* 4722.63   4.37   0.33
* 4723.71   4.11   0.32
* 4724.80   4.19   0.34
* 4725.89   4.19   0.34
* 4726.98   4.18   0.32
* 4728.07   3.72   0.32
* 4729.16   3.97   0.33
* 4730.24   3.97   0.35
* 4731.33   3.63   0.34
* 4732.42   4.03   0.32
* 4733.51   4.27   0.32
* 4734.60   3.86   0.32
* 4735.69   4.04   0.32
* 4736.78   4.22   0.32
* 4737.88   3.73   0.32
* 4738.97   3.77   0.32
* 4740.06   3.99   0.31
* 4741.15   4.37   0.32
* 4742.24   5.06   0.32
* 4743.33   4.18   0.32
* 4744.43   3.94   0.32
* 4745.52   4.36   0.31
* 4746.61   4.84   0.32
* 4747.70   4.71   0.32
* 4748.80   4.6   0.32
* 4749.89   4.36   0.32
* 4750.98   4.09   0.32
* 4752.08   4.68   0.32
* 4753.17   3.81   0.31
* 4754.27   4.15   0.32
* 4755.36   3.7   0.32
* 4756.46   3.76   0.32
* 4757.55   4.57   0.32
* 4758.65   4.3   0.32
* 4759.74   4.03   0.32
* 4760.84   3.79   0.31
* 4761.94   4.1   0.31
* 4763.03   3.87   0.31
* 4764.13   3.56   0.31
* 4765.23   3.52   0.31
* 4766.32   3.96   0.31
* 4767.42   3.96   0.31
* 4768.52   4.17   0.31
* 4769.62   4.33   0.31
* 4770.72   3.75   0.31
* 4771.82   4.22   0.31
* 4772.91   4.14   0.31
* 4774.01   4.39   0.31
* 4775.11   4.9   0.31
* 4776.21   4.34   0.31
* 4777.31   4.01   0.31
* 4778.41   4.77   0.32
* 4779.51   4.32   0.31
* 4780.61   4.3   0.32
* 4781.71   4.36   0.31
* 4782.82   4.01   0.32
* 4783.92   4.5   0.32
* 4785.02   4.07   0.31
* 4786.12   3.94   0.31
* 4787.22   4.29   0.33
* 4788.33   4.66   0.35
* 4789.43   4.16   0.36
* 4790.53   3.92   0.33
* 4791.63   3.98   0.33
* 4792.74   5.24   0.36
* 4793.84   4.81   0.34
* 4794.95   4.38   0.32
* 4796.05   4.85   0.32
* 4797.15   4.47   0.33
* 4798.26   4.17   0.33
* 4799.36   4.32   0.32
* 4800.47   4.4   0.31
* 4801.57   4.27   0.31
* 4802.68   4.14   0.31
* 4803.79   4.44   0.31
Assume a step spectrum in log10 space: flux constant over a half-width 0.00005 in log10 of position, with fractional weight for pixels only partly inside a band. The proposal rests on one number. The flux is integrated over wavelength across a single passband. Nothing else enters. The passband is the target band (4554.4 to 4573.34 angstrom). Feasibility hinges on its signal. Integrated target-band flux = 75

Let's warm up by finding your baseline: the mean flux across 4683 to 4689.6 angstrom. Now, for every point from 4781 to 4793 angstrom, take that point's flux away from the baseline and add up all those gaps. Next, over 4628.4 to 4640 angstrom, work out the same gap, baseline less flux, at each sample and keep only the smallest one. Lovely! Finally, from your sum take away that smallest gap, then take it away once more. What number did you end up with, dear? -0.8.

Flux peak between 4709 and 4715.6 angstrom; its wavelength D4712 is 4713.94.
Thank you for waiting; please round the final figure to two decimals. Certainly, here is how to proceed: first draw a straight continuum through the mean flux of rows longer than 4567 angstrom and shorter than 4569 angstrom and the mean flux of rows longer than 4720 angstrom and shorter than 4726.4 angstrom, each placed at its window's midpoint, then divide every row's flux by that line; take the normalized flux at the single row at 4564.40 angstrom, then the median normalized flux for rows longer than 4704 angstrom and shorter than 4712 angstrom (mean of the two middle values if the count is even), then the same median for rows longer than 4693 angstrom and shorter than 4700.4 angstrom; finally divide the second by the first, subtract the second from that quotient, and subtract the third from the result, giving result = -1.05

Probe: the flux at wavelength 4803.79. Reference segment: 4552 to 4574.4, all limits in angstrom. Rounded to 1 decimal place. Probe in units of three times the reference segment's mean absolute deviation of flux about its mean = 6.0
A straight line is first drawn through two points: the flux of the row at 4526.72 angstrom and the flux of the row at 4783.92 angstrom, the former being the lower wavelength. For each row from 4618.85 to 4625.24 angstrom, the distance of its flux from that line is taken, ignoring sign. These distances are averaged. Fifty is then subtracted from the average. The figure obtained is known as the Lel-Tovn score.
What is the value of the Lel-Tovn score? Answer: -49.4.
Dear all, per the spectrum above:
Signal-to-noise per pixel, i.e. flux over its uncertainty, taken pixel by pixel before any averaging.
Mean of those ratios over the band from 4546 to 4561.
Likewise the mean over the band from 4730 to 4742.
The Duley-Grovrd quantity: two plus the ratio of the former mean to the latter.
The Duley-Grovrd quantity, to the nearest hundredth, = 2.85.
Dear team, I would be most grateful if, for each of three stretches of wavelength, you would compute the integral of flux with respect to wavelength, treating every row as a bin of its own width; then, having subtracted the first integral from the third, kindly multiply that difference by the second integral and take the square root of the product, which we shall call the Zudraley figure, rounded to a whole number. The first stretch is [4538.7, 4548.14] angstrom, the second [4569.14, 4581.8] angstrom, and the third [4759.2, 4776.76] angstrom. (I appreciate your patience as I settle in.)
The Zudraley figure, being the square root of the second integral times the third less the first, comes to 43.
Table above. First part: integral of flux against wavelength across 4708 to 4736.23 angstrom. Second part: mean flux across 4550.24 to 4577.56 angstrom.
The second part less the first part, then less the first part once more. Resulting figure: -230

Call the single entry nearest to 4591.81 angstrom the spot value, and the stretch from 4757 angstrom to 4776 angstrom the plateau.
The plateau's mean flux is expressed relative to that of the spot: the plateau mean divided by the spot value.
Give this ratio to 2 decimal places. 0.99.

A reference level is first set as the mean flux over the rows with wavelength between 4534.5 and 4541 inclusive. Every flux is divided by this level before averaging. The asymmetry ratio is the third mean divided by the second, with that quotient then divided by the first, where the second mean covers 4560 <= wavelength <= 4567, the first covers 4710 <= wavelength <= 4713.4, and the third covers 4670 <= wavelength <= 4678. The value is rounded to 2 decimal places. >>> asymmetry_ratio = 0.94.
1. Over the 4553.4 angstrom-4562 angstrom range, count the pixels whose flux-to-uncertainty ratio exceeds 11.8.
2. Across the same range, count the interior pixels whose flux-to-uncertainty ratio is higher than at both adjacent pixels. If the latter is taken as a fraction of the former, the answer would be 1.0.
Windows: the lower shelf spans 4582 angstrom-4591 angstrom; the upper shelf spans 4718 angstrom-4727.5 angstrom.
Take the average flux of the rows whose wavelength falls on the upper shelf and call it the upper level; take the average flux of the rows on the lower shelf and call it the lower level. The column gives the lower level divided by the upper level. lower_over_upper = 0.93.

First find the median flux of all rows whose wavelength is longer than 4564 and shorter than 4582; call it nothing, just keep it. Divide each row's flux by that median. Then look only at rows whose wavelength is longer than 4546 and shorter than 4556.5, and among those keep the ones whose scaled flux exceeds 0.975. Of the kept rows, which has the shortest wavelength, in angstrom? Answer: 4553.90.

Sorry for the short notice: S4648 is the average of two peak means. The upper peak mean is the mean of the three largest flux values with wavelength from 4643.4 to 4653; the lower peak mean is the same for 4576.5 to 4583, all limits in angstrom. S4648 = 4.18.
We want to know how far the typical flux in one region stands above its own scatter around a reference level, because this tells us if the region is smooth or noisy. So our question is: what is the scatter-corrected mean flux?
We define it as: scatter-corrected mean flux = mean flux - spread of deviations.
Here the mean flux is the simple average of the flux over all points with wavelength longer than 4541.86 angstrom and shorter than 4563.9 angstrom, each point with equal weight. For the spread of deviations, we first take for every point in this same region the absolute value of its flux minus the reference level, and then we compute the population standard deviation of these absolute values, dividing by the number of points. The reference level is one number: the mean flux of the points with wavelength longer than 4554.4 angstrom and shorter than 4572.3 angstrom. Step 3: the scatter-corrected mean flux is 3.57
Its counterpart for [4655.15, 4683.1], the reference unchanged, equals 3.90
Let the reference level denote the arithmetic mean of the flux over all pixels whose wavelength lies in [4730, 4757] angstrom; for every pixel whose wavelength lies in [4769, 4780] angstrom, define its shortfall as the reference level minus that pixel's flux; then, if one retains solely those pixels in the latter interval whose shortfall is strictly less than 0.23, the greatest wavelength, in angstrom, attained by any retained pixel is 4779.51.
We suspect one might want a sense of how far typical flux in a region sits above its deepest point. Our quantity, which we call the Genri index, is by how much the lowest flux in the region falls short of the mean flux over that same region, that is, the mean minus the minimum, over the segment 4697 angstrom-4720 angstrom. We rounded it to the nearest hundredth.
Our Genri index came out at 0.66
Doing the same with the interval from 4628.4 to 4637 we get 0.52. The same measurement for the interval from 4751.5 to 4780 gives 0.60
